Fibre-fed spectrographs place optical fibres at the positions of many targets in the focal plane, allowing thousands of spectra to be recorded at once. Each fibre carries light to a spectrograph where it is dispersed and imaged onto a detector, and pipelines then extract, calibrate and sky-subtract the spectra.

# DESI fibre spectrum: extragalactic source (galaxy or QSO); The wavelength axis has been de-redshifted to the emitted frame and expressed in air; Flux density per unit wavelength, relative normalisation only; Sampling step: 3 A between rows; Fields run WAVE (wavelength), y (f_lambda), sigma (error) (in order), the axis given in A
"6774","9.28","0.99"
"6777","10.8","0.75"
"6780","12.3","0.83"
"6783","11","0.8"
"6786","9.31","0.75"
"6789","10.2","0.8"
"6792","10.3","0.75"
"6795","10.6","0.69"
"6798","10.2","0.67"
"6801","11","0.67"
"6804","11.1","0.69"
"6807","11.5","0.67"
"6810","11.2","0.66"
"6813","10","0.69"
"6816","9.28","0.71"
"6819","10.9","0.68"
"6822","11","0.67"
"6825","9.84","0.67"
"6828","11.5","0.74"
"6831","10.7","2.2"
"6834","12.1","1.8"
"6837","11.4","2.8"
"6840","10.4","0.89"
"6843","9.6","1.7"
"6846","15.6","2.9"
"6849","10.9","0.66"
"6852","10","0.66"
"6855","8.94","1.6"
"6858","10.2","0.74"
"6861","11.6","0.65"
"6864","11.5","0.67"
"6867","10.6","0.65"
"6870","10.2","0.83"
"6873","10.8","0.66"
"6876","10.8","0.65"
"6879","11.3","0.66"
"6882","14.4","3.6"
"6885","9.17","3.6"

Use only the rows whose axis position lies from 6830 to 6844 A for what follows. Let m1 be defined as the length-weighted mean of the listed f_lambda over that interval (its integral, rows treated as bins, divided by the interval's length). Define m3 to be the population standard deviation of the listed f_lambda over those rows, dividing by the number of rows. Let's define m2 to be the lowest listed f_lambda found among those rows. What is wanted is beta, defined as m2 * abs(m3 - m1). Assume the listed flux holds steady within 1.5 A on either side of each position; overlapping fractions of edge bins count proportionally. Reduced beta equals 96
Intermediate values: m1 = 10.9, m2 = 9.6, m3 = 0.9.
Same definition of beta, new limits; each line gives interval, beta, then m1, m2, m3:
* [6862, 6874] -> 105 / 10.8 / 10.2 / 0.5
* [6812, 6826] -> 89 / 10.2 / 9.28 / 0.7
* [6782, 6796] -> 90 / 10.2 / 9.31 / 0.6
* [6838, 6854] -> 87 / 11.2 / 9.6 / 2.2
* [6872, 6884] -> 111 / 11.8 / 10.8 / 1.5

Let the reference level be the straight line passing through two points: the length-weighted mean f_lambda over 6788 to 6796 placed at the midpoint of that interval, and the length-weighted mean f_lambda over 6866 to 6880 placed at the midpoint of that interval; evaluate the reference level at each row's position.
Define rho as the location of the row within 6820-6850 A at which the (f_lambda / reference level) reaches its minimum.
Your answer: 6843 A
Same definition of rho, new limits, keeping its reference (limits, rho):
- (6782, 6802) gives 6786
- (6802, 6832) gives 6816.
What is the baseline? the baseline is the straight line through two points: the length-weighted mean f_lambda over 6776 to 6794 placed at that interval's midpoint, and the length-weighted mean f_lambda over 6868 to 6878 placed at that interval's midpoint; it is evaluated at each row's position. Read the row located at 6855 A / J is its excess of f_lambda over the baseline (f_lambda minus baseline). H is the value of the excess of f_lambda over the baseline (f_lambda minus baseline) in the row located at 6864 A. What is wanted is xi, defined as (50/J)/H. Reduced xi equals -34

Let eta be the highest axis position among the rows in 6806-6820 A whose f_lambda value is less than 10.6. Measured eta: 6816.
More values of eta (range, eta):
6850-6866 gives 6858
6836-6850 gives 6843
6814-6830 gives 6825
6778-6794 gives 6792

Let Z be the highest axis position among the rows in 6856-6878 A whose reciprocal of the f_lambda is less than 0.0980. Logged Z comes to 6876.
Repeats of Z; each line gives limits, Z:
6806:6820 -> 6819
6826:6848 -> 6846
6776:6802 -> 6801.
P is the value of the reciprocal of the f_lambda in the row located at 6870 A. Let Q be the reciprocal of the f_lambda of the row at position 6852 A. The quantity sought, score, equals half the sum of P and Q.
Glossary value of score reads 0.099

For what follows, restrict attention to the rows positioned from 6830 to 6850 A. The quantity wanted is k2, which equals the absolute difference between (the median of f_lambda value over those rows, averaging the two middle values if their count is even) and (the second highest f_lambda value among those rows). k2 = 1.2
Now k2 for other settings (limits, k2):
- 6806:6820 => 0.3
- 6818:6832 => 0.1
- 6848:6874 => 0.9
